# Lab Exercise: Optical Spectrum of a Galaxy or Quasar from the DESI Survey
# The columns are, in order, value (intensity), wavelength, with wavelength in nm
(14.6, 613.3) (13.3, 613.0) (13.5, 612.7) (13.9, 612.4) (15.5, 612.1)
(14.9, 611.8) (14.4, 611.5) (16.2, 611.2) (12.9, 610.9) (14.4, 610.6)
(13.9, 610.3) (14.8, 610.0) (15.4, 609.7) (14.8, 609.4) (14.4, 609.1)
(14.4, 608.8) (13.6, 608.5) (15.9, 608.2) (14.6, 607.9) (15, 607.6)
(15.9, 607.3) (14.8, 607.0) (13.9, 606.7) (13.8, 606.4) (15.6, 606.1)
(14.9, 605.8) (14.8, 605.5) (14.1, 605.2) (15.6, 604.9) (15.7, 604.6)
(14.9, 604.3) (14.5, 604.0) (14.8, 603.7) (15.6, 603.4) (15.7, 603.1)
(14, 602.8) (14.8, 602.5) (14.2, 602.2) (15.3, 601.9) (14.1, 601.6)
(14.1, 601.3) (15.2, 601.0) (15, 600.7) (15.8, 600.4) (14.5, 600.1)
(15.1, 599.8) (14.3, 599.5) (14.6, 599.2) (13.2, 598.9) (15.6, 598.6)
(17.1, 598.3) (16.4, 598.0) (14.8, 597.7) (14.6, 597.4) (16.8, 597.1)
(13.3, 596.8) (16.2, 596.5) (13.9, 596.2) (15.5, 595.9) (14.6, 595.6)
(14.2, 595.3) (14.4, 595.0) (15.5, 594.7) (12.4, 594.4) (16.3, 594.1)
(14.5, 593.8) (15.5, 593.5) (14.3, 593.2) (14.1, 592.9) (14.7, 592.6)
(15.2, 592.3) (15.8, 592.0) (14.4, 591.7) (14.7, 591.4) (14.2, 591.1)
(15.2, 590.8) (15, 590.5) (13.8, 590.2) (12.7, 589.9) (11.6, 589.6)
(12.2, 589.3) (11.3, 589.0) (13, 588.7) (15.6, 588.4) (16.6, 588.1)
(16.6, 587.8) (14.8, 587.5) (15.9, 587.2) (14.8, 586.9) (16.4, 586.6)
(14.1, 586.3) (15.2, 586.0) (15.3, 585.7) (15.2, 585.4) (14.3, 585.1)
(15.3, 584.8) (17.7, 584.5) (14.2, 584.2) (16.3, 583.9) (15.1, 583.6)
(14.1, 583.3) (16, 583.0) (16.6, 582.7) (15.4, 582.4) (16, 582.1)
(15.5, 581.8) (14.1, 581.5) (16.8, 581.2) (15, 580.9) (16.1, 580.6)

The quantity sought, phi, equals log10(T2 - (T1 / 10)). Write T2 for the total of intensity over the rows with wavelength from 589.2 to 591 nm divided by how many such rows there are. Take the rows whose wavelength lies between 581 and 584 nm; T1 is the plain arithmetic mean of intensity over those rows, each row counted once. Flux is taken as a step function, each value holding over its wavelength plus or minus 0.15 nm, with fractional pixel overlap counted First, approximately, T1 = 15.6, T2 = 13.4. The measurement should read 1.07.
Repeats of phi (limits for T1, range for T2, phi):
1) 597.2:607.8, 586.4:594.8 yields 1.12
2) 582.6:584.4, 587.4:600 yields 1.12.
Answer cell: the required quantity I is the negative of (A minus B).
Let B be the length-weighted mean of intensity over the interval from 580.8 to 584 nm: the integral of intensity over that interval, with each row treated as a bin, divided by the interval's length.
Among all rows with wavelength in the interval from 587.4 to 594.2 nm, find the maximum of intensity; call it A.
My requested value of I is -1.1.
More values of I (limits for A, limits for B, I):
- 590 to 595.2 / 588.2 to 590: -3.5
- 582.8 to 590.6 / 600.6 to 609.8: -2.9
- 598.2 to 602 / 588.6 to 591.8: -3.6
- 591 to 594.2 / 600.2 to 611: -1.5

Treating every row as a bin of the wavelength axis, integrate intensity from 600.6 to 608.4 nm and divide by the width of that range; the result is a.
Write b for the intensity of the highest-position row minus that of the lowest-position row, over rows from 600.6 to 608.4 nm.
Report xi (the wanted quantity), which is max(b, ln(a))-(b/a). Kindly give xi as 2.639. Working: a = 14.9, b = 0.9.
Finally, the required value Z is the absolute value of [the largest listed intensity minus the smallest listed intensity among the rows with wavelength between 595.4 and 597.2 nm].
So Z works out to 3.5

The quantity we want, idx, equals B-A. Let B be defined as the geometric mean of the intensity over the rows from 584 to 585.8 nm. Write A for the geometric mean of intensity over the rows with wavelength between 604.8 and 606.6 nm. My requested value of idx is 0.5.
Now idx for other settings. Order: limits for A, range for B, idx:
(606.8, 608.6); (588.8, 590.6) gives -2.2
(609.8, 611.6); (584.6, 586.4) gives 0.5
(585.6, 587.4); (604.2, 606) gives -0.3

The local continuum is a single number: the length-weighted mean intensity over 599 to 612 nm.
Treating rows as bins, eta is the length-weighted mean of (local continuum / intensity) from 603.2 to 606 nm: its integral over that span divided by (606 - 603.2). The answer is 0.98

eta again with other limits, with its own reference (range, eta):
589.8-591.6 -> 1.04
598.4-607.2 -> 1.00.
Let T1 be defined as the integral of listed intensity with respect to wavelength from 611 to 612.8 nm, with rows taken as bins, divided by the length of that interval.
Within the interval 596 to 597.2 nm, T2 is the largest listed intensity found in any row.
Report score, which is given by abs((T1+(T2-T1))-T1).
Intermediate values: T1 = 14.7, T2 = 16.8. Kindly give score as 2.1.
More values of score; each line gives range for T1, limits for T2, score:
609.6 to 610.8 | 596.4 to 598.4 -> 2.6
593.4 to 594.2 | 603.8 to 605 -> 0.3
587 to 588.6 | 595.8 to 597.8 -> 1.0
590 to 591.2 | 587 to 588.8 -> 2.1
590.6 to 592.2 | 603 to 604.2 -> 0.8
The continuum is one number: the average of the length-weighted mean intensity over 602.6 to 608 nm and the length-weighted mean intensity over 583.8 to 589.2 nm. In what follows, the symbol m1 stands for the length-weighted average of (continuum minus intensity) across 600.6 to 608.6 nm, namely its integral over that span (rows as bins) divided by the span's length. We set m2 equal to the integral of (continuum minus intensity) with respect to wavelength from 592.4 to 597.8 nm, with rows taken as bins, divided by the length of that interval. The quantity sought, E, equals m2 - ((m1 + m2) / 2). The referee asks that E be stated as 0.04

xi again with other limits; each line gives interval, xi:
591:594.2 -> 2.558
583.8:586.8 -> 2.726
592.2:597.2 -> 2.584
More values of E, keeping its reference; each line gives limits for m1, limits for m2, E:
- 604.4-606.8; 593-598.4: -0.08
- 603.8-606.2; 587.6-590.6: 0.58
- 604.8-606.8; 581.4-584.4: -0.36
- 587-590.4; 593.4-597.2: -0.39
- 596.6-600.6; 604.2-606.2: 0.01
